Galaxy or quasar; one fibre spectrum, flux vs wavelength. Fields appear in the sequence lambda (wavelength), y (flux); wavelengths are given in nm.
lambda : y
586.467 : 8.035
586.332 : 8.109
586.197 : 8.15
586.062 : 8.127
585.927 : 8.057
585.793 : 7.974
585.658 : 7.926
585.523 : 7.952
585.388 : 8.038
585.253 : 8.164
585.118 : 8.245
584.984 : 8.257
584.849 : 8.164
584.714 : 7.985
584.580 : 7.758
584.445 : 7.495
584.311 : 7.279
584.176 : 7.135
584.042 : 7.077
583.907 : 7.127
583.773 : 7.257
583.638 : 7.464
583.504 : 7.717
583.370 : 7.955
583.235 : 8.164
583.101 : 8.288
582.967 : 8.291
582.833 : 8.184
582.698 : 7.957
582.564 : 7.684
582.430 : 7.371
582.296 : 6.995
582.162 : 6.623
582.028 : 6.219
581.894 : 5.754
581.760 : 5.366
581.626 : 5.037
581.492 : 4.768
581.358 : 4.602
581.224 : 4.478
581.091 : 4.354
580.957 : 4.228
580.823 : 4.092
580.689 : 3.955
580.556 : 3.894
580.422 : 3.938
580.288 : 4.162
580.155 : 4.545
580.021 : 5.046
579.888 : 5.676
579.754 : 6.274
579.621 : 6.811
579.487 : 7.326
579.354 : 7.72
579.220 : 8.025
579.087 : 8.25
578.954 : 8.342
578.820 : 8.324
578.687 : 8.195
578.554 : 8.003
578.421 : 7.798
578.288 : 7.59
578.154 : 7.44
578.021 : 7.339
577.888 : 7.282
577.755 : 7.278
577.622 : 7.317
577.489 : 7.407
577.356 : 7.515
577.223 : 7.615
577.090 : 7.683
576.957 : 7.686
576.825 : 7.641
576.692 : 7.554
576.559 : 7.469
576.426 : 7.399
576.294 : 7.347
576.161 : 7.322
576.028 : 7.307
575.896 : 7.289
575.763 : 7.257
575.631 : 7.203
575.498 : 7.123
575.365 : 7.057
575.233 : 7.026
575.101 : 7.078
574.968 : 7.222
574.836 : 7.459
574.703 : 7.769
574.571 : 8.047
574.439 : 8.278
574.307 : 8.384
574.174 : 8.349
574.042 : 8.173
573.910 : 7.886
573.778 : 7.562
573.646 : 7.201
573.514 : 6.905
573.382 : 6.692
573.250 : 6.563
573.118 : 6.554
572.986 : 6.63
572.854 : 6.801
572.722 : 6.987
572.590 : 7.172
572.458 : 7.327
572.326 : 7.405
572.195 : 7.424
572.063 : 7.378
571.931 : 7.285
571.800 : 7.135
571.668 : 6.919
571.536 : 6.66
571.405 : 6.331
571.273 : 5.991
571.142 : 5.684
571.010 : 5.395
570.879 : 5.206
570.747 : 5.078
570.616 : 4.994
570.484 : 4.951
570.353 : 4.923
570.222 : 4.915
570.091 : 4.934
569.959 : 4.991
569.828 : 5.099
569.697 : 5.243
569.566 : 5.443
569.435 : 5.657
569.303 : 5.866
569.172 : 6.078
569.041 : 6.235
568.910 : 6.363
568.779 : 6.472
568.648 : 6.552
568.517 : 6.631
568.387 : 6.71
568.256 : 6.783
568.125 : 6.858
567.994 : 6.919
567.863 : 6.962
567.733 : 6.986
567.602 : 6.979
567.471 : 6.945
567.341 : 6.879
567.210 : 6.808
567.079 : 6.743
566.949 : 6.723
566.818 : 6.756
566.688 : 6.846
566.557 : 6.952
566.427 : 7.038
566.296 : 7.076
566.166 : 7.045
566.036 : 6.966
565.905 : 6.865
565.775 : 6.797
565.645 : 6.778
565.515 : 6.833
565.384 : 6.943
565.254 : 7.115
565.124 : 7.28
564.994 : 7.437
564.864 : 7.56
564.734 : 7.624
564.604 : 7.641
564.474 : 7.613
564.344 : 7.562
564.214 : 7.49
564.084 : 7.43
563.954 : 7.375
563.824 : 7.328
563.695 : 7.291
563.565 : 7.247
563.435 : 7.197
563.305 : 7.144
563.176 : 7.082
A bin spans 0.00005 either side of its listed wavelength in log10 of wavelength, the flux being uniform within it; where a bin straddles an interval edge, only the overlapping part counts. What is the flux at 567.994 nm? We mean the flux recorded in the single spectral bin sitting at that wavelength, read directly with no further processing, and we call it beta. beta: 6.919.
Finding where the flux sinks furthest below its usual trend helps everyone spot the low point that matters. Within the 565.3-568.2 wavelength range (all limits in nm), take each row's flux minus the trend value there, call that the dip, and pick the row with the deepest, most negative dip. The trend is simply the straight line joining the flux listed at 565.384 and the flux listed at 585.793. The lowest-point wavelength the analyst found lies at 566.949 nm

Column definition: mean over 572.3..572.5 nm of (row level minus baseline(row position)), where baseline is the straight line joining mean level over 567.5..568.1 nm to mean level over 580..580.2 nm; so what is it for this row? 1.2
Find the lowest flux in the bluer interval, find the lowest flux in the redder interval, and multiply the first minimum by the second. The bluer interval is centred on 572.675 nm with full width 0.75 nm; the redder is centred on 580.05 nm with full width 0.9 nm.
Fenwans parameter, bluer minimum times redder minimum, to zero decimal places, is 26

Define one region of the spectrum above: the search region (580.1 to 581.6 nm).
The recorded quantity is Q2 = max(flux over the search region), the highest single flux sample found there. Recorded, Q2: 4.768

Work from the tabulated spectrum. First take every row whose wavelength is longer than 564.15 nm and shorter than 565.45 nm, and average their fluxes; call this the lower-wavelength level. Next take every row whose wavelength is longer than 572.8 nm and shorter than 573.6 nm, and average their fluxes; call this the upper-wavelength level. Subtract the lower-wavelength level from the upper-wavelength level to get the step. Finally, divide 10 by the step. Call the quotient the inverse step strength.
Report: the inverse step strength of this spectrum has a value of -14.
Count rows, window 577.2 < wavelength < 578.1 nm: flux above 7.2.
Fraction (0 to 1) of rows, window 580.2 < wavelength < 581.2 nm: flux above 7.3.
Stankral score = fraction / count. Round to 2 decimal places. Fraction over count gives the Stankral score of 0.00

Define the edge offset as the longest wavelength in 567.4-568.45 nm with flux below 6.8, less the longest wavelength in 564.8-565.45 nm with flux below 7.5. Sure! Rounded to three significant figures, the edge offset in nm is 3.00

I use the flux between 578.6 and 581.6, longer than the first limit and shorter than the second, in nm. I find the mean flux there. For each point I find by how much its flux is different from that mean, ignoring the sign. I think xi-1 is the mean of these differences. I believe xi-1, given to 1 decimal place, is 1.6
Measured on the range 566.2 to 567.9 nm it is 0.1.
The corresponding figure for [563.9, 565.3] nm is 0.1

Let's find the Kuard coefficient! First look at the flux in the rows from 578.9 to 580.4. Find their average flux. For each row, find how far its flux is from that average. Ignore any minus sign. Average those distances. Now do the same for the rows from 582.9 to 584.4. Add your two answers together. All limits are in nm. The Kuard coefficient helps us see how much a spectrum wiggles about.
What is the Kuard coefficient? 1.7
